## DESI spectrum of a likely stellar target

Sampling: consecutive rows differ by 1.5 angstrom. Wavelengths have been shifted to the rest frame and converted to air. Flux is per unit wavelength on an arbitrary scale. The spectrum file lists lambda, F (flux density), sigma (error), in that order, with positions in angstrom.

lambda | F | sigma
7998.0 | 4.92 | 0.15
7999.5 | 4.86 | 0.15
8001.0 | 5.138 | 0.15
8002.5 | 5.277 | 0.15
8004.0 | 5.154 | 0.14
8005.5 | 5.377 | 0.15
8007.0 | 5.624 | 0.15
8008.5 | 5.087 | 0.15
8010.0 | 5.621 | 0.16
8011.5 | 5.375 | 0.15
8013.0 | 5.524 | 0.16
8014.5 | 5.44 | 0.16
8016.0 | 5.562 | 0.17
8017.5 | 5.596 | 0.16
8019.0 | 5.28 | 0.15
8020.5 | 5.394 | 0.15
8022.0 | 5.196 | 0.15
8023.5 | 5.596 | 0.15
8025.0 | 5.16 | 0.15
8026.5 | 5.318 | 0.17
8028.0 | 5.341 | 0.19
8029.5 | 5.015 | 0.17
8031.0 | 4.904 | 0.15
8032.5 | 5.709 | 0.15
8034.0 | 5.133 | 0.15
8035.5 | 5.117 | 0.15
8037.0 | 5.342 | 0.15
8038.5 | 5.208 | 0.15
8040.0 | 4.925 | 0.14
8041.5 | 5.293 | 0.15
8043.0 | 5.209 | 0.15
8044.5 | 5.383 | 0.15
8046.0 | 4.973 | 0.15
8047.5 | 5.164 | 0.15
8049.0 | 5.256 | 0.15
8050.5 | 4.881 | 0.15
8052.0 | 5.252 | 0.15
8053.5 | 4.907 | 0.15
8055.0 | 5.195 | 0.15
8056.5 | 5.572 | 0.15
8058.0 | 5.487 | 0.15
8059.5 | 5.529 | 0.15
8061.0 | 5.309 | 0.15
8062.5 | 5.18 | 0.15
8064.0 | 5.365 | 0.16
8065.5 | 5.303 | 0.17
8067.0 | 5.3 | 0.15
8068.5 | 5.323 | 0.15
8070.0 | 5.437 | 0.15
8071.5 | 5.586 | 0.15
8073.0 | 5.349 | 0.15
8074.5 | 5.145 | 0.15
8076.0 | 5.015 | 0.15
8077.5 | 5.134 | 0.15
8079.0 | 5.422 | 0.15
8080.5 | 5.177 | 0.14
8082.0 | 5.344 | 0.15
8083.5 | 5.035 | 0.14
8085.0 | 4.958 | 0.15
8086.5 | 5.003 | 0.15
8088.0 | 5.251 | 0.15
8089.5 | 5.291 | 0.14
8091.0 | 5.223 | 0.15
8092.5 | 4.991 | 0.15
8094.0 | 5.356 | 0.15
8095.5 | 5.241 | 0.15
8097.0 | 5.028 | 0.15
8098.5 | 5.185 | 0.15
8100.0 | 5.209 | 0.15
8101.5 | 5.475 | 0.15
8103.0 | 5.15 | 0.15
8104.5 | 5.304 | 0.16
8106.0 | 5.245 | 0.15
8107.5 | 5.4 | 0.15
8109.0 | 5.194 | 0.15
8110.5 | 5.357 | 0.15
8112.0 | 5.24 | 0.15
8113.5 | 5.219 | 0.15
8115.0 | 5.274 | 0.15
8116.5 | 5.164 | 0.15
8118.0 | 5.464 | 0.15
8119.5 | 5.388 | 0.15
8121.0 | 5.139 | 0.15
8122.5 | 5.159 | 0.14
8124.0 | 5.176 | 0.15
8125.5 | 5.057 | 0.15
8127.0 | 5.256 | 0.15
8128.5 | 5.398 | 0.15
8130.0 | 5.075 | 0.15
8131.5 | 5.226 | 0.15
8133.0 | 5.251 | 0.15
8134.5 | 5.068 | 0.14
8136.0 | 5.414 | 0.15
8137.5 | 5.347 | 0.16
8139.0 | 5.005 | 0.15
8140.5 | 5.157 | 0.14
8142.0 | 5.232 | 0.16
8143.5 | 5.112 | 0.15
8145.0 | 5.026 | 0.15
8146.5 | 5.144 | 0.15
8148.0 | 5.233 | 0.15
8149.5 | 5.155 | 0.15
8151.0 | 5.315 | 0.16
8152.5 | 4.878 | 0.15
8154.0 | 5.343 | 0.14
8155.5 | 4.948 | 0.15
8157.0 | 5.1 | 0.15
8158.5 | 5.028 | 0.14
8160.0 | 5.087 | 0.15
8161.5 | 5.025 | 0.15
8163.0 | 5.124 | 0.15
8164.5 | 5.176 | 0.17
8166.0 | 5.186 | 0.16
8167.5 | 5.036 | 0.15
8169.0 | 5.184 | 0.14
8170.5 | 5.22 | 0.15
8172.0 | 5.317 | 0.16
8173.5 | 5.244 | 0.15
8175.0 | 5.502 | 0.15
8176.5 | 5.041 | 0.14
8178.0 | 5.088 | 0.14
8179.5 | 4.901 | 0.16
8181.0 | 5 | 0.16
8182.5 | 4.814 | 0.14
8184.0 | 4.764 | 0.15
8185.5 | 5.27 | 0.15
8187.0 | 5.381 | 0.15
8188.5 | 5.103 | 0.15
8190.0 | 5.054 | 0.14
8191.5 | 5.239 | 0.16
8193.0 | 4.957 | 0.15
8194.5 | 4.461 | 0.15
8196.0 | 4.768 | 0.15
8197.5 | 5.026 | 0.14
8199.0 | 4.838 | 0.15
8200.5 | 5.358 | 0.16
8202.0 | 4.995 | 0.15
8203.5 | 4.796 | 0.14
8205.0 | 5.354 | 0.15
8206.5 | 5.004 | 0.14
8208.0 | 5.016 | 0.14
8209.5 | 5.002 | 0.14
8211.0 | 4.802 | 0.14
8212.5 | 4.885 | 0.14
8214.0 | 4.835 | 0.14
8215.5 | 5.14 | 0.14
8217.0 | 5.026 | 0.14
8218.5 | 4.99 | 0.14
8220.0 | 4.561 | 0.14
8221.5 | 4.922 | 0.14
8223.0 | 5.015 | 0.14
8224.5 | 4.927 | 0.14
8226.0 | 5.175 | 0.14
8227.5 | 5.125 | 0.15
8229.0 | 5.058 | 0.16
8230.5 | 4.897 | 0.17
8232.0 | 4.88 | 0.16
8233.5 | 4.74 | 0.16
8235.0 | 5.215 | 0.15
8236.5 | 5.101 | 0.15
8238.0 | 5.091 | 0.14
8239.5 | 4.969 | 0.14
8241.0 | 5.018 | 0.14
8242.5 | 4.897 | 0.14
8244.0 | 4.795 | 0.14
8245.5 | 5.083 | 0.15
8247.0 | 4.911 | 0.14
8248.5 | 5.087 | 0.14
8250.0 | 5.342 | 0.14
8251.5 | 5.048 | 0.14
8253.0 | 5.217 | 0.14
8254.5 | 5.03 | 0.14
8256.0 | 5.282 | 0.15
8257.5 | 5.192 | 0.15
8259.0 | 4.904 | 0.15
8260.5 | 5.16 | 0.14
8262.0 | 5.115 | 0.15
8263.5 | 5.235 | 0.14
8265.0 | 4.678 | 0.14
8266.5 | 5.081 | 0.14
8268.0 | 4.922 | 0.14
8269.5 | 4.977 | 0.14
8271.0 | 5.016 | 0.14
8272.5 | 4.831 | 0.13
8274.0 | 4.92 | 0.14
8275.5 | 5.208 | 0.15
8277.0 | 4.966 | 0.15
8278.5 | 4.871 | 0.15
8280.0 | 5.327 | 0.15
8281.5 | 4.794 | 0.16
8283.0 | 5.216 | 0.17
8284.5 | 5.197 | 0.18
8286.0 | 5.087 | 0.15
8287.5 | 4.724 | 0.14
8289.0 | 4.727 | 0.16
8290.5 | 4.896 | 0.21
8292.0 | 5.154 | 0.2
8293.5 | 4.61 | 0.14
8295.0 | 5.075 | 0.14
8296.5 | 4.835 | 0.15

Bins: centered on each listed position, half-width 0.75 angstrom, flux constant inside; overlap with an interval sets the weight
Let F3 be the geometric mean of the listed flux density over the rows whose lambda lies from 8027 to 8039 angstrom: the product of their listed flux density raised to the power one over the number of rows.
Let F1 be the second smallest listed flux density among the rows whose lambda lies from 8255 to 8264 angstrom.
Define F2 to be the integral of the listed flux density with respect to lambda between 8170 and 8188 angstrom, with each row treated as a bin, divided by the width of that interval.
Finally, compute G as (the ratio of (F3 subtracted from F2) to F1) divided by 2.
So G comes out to -0.009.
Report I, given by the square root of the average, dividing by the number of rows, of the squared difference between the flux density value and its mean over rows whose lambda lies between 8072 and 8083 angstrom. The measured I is 0.14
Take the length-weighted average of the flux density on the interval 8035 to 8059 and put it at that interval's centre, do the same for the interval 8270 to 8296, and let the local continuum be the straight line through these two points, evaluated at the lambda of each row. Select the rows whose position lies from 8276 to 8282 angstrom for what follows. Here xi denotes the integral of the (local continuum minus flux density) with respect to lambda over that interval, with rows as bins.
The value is -0.2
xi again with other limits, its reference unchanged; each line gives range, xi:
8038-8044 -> 0.3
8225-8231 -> -0.2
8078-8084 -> -0.5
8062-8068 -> -0.6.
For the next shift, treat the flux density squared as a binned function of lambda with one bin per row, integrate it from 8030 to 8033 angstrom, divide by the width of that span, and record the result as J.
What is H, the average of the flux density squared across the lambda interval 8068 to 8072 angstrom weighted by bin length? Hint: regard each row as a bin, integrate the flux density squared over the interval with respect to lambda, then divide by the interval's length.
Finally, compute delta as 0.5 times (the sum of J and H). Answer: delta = 28.7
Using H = 29.7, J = 27.7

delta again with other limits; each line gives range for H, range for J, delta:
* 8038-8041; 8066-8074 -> 27.4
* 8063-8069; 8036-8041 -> 27.5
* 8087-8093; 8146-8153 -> 26.8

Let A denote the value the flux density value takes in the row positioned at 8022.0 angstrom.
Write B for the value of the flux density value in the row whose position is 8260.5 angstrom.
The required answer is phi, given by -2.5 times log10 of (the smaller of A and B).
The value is -1.78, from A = 5.196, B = 5.16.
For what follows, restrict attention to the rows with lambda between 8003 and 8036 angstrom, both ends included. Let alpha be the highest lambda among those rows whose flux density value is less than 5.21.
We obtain 8035.5 angstrom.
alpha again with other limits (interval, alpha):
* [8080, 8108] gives 8103.0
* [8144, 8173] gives 8169.0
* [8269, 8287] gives 8286.0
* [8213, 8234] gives 8233.5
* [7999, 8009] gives 8008.5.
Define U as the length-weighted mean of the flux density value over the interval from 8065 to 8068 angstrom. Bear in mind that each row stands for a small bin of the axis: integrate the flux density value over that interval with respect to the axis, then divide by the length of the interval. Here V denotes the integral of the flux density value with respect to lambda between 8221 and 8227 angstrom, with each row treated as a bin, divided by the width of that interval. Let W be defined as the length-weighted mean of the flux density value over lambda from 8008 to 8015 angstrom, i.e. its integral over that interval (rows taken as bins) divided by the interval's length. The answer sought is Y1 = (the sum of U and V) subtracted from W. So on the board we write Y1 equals -4.90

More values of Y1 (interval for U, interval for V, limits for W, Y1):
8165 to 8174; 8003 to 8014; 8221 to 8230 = -5.55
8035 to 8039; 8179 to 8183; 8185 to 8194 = -5.00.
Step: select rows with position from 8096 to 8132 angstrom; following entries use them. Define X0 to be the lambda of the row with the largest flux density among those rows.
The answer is 8101.5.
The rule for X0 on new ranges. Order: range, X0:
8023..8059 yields 8032.5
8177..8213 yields 8187.0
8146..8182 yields 8175.0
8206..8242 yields 8235.0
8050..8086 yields 8071.5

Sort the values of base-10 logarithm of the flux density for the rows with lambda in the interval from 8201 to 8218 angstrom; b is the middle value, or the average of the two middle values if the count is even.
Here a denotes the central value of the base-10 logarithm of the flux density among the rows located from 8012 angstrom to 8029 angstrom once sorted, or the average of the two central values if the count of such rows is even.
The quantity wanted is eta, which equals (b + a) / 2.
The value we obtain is 0.716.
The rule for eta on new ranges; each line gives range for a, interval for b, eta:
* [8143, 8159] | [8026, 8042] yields 0.713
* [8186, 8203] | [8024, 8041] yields 0.707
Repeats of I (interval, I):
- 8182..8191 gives 0.22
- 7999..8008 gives 0.23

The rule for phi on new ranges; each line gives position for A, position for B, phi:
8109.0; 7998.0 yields -1.73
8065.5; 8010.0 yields -1.81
